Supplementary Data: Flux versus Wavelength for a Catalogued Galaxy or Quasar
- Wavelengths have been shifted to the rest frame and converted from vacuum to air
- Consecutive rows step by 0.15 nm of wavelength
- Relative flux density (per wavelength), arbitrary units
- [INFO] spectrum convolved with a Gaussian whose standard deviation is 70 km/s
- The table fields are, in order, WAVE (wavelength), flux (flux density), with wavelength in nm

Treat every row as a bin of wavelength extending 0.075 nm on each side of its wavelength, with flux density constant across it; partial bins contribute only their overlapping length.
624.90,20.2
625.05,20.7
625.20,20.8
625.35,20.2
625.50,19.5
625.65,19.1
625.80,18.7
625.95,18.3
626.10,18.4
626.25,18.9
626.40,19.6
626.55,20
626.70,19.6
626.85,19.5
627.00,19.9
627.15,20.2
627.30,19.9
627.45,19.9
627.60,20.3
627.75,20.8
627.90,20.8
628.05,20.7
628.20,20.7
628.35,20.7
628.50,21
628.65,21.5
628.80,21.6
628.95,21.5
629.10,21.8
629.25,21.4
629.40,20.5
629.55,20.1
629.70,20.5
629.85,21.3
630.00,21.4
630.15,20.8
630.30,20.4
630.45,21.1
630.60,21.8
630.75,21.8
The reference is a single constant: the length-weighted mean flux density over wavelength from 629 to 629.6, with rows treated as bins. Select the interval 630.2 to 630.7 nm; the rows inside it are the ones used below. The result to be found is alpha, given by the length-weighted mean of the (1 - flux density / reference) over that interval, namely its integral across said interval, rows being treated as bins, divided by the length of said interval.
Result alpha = -0.005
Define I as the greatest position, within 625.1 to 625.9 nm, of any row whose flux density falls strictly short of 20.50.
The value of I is 625.80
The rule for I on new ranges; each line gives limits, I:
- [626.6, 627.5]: 627.45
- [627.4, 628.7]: 627.60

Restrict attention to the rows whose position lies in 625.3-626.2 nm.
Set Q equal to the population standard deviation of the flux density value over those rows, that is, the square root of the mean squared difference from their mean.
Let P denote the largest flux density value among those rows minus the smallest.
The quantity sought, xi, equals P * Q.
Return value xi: 1.3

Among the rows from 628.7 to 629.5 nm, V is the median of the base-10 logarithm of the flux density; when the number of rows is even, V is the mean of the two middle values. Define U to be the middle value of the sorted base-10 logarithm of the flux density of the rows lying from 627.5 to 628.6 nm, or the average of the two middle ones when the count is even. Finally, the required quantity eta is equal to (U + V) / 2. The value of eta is 1.324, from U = 1.32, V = 1.33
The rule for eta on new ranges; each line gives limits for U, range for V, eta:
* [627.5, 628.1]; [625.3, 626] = 1.299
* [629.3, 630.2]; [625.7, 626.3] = 1.292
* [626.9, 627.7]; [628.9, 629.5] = 1.315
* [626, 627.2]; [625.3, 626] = 1.287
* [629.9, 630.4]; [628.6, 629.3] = 1.325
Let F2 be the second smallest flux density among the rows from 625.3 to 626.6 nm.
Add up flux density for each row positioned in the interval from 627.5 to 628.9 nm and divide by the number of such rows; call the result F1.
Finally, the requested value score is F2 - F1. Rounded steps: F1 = 20.9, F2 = 18.4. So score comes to -2.5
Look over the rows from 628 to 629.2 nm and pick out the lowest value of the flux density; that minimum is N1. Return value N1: 20.7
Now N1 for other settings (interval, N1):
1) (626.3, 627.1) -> 19.5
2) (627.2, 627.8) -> 19.9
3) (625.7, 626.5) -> 18.3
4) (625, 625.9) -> 18.7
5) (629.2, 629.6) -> 20.1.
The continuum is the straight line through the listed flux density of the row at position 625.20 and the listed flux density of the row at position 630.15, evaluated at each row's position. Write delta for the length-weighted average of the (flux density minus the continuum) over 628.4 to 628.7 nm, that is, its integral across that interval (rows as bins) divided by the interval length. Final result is 0.38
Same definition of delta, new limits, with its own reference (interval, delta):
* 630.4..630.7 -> 0.71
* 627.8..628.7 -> 0.08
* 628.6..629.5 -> 0.54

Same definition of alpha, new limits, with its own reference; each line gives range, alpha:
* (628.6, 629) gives -0.025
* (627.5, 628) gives 0.019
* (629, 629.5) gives -0.009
